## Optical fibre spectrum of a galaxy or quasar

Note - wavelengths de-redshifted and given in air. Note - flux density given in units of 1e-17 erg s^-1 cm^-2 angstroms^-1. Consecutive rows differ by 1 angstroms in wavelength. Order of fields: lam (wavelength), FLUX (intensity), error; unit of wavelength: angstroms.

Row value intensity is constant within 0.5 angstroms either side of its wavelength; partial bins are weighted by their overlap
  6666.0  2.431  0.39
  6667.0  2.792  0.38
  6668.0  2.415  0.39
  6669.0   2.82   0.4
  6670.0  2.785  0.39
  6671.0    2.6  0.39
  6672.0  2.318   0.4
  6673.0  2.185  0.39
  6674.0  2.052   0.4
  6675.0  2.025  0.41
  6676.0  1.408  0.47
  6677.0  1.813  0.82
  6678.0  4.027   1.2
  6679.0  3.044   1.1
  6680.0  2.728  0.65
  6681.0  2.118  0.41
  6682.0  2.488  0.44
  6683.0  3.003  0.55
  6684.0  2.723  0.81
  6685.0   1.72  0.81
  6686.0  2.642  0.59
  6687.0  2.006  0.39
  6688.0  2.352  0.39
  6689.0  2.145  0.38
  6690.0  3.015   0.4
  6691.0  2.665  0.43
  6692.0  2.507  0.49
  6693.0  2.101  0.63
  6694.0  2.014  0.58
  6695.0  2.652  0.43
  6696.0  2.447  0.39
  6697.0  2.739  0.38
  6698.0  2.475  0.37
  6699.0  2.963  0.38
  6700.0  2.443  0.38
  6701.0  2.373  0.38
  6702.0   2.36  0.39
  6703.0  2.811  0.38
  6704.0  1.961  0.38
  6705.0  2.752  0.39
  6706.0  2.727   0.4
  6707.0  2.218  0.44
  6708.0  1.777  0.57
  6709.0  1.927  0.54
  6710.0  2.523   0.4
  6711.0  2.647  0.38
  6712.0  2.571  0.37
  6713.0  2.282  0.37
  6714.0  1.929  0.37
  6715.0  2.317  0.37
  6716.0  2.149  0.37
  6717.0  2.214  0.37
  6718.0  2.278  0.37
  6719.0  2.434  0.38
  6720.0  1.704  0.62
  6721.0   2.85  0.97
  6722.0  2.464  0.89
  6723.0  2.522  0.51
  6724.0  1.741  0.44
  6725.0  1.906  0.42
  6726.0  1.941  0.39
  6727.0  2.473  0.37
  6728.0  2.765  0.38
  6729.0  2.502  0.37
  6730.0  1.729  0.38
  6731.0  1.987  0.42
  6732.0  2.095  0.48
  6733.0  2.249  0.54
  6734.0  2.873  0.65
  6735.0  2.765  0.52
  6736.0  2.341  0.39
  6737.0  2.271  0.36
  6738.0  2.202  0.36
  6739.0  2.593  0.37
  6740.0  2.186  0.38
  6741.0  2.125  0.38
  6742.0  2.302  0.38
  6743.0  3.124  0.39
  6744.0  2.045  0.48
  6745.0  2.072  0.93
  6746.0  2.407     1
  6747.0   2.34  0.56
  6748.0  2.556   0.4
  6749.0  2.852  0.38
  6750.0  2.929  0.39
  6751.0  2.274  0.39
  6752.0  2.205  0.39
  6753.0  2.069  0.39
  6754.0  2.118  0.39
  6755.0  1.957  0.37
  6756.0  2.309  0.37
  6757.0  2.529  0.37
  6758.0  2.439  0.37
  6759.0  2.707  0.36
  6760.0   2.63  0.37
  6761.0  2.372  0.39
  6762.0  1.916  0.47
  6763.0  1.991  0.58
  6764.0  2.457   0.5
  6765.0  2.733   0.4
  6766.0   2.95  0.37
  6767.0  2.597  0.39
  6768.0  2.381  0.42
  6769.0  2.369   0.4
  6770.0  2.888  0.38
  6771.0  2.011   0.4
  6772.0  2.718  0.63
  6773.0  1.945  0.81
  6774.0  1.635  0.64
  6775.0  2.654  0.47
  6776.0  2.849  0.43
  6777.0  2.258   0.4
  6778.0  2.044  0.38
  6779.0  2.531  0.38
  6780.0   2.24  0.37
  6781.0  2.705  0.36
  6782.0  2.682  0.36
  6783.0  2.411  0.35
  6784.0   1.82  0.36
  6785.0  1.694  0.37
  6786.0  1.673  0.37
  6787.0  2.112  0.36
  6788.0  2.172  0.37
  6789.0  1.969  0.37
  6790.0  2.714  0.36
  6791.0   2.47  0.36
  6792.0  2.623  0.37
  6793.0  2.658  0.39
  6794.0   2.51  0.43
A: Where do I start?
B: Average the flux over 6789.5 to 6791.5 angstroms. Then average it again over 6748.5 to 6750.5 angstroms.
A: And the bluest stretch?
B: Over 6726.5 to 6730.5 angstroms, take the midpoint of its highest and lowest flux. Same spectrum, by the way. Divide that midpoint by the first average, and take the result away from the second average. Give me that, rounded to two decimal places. 2.02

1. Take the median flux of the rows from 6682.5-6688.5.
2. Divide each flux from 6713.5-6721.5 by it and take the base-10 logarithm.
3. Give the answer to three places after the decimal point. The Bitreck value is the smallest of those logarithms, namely -0.166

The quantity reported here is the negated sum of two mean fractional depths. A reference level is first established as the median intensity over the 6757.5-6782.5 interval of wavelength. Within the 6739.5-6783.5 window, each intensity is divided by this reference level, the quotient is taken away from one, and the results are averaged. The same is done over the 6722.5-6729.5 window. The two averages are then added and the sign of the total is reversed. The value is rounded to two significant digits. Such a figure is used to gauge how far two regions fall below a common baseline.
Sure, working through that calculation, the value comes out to -0.10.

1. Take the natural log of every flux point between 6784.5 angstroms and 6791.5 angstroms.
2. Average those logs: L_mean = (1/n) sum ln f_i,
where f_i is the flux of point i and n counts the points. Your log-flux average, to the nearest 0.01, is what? 0.74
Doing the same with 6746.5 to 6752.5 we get 0.92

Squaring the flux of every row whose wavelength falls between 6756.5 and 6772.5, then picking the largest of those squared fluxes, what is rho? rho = 8.70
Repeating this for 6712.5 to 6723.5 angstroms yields 8.12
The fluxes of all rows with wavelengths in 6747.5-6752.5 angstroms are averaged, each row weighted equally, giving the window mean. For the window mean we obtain 2.56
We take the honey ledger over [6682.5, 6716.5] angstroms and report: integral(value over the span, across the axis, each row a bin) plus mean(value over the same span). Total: 84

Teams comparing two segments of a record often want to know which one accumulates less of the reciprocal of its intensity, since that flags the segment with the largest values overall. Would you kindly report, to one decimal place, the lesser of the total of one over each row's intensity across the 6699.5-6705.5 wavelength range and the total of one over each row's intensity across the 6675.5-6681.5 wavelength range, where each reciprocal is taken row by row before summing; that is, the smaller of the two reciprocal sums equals 2.5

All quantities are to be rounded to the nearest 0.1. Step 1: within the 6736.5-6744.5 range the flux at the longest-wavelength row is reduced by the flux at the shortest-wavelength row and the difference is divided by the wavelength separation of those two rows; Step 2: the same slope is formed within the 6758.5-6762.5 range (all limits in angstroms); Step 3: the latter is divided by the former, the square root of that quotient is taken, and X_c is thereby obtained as 2.9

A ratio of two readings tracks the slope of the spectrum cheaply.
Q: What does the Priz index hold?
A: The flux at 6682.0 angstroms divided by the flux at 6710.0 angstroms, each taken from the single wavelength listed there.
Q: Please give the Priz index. 0.99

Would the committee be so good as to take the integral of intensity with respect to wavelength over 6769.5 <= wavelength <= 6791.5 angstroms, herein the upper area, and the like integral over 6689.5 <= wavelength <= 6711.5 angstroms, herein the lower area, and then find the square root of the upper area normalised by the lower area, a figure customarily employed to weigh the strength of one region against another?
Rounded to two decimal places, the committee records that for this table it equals 0.96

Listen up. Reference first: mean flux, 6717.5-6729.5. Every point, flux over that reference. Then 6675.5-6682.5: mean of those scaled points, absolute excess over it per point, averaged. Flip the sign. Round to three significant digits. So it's -0.279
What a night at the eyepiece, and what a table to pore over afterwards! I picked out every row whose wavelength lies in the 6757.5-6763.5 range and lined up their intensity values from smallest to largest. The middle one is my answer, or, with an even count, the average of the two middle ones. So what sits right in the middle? 2.41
